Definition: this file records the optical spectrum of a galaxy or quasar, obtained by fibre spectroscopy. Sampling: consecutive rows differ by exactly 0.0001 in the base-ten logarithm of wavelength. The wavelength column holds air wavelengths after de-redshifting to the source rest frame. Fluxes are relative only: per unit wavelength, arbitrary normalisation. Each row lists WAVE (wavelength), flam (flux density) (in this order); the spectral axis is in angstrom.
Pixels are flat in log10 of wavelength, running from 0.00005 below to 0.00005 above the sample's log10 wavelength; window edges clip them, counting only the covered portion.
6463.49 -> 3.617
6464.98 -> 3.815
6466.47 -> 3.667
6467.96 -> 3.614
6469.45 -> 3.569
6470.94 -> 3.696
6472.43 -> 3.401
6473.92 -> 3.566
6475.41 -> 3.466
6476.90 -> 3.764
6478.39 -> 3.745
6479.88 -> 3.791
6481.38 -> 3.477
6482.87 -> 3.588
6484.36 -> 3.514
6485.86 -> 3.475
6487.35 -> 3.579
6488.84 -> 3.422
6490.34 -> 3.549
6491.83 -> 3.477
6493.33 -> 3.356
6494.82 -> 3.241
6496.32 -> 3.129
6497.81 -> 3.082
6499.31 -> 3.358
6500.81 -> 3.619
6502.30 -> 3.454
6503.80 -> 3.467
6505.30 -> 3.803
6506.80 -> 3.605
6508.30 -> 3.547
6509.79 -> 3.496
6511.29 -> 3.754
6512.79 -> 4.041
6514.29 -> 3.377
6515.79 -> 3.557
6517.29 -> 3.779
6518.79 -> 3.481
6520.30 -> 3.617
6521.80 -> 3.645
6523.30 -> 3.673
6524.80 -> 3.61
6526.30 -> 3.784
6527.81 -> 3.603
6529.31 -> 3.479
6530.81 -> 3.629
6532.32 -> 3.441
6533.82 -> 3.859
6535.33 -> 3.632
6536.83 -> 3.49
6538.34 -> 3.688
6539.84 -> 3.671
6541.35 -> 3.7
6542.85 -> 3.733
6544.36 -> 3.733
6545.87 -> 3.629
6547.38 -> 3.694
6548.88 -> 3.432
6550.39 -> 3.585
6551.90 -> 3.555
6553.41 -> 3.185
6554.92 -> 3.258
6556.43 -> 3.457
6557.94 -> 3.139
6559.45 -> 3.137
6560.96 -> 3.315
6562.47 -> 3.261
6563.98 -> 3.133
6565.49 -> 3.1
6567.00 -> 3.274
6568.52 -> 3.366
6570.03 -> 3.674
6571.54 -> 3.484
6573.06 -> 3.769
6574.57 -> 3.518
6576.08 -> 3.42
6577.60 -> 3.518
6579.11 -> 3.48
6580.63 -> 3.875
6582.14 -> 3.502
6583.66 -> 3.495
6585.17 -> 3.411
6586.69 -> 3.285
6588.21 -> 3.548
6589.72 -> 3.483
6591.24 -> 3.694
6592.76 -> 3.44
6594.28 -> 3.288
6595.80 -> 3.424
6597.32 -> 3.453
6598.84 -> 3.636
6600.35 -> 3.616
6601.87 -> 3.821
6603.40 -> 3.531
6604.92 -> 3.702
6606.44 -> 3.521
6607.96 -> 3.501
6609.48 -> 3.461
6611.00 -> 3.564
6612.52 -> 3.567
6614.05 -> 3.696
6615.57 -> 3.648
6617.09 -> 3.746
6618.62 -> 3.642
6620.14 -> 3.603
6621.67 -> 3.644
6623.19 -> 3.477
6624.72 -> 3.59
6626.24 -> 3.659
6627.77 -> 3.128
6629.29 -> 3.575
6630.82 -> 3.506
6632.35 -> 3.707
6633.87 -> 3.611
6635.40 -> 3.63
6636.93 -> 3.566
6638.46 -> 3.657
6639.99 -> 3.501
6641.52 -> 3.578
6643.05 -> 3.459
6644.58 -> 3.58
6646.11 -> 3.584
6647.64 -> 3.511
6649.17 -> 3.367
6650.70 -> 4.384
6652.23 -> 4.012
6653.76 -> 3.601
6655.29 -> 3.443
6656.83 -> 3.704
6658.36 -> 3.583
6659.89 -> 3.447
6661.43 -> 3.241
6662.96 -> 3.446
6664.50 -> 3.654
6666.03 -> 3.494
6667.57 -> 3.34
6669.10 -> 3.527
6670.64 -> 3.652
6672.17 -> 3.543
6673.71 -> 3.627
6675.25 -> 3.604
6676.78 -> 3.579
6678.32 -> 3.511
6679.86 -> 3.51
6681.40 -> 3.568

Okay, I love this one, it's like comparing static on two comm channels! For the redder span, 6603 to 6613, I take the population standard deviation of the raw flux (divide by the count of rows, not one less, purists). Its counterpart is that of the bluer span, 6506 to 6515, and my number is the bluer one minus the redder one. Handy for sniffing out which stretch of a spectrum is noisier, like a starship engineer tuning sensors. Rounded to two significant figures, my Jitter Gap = 0.14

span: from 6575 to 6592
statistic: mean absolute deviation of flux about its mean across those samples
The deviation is 0.102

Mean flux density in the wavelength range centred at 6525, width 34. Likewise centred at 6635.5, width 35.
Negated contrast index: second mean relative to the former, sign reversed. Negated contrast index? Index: -0.993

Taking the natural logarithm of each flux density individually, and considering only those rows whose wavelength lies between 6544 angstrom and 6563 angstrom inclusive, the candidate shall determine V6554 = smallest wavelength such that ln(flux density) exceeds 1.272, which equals 6544.36 angstrom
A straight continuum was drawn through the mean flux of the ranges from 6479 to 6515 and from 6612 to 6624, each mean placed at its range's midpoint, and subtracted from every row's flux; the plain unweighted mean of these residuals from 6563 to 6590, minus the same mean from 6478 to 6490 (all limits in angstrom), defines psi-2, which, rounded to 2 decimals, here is -0.20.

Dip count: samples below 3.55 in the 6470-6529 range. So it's 19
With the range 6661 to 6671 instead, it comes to 5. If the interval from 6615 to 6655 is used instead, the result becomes 7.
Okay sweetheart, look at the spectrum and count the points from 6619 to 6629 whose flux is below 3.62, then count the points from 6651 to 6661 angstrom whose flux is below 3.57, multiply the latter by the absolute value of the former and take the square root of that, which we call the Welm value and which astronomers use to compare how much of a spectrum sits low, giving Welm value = 2.8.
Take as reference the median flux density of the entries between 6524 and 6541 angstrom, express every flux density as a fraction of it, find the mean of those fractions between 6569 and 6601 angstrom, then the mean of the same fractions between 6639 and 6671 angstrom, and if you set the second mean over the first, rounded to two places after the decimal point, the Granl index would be 1.01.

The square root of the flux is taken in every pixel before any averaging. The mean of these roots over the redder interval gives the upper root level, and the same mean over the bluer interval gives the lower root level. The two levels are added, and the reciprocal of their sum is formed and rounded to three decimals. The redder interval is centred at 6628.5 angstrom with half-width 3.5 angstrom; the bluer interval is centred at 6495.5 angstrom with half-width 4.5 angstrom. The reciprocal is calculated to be 0.272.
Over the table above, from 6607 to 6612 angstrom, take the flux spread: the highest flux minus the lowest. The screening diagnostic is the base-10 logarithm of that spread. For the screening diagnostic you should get -0.99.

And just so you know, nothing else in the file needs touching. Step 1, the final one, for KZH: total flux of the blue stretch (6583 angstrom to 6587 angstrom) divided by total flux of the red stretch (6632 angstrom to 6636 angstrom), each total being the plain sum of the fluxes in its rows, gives 0.93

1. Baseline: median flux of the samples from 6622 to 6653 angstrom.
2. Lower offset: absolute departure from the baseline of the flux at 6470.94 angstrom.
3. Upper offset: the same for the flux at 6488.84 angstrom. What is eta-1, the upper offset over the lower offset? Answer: 1.3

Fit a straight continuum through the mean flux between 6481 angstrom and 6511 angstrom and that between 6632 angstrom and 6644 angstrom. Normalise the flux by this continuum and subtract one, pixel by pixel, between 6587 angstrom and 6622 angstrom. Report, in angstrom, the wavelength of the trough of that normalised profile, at 6594.28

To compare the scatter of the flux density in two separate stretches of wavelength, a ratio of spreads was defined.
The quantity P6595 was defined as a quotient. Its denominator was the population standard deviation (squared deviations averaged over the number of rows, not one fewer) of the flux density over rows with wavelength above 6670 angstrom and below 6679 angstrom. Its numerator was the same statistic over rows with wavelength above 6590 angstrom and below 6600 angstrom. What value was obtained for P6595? 2.84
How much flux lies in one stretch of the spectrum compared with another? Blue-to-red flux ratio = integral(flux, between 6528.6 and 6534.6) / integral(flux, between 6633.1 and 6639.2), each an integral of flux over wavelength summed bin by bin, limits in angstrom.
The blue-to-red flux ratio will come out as 0.98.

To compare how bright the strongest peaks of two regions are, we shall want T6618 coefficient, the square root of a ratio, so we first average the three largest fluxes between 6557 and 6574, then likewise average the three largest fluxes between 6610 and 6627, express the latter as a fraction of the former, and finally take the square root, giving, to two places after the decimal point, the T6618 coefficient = 1.01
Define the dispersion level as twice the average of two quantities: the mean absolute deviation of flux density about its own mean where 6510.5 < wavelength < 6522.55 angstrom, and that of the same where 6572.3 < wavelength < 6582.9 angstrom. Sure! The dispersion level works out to 0.29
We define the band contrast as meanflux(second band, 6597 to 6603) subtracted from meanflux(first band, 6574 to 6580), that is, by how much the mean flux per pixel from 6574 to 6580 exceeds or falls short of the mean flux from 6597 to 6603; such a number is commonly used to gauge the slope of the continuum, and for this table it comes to -0.15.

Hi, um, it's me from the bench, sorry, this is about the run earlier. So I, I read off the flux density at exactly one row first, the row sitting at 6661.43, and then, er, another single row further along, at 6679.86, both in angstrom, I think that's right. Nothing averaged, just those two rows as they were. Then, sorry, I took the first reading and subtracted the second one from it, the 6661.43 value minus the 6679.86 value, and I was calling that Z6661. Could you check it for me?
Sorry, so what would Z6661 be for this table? -0.27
